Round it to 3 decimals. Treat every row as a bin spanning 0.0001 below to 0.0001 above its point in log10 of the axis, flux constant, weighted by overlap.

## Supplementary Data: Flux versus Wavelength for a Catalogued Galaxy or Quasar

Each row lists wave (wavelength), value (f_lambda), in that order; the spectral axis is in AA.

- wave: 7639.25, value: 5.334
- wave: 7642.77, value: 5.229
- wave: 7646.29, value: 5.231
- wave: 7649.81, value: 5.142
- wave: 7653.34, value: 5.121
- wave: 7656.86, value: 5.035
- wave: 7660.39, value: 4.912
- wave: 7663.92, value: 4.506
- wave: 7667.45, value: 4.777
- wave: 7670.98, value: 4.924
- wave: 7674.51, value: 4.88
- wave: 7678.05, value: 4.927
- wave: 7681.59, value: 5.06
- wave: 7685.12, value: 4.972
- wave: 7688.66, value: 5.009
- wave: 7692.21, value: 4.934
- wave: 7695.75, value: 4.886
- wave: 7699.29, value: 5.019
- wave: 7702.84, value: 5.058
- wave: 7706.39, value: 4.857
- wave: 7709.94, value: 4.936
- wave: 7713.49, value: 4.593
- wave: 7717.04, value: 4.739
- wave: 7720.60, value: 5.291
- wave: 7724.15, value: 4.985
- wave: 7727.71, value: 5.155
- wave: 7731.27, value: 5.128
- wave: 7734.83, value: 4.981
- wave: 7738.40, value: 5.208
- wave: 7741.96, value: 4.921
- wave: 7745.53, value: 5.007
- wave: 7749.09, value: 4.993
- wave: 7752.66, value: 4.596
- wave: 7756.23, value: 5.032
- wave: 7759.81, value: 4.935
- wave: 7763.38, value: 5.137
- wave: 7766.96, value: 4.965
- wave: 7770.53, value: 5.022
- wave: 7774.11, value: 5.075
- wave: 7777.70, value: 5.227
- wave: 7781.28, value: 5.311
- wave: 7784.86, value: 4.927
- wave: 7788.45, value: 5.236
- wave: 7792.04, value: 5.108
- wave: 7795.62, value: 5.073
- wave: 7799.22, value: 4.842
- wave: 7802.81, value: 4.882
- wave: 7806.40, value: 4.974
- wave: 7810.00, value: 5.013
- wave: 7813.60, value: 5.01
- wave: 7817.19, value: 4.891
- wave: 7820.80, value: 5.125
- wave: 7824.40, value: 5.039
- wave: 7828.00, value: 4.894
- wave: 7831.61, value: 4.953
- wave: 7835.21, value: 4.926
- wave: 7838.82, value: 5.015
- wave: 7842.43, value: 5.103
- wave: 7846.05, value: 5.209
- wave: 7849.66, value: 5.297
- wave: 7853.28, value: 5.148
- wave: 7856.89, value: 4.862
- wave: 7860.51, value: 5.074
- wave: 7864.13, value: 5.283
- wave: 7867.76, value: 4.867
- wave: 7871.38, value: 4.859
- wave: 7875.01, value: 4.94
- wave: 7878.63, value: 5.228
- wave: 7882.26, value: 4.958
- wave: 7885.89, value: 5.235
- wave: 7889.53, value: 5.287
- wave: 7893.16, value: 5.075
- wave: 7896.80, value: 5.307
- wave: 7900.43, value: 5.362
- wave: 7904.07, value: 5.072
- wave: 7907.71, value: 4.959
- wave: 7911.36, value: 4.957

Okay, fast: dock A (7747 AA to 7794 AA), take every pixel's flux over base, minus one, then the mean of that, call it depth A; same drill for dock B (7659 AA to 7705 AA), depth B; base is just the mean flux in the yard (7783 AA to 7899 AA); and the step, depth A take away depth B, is 0.026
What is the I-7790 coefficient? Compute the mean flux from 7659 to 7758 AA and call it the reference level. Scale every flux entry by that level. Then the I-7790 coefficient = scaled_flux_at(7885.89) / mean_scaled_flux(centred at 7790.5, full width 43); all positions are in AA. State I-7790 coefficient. 1.04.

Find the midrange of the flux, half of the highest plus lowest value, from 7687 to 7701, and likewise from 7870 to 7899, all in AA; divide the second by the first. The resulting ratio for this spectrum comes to 1.03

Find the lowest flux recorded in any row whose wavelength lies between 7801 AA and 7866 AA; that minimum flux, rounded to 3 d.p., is 4.862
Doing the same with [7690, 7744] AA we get 4.593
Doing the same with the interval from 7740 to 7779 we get 4.596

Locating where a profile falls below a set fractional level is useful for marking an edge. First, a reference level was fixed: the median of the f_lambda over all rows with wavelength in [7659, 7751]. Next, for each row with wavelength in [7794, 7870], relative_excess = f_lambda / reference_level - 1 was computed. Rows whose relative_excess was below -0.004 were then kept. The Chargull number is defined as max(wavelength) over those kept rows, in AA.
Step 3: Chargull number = 7867.76 AA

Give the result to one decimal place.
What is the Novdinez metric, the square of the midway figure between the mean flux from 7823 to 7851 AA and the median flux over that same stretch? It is 25.4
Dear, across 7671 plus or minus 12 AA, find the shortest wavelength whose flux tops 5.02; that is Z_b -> 7681.59 AA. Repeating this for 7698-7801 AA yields 7702.84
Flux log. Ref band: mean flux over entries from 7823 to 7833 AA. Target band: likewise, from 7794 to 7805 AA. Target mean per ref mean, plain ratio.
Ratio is 0.994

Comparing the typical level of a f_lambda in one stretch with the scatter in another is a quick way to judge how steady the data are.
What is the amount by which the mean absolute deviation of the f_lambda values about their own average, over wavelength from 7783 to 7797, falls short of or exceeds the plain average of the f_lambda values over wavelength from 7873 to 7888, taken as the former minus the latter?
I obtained -5.00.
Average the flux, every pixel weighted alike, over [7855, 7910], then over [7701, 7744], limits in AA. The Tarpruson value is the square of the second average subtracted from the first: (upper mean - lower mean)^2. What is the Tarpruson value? 0.011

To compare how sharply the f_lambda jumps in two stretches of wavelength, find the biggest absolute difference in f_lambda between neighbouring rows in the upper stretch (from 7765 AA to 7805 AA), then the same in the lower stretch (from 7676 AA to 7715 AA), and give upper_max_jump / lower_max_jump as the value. 1.1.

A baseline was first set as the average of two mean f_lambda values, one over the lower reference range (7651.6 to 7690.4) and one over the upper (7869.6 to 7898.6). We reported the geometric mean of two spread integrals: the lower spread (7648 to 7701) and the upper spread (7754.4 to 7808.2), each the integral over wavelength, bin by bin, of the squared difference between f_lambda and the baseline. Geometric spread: 1.2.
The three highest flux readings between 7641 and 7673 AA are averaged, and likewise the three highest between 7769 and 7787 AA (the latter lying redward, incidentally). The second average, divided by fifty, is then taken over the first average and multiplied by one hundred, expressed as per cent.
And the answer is 2.00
